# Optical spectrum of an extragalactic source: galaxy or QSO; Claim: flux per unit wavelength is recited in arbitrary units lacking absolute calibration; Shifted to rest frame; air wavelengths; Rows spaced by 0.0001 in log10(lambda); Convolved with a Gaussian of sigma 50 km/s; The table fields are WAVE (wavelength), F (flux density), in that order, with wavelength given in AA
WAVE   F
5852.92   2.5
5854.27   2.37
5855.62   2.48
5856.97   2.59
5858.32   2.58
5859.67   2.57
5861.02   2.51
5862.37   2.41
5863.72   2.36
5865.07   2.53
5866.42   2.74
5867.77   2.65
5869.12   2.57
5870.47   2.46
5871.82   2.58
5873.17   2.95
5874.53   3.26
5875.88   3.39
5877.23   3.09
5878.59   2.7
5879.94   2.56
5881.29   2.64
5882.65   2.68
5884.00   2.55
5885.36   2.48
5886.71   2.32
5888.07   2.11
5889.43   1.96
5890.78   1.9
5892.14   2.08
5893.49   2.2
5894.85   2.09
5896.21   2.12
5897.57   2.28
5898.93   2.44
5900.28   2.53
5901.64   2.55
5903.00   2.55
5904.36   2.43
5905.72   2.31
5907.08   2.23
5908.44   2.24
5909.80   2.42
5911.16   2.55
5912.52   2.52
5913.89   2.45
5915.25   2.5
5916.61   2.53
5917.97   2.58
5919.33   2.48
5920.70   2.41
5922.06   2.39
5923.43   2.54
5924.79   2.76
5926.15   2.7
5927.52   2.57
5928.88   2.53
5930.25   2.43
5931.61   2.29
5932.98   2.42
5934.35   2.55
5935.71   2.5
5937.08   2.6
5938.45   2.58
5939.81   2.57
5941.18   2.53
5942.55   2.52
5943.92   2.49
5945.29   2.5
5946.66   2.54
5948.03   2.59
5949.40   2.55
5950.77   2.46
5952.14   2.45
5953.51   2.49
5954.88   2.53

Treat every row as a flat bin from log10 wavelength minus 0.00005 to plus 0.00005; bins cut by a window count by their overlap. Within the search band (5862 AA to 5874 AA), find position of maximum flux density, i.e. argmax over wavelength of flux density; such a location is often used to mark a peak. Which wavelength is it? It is 5873.17 AA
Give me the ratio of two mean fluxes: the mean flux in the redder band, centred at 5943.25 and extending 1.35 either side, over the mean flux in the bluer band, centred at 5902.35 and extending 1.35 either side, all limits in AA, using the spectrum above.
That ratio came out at 0.98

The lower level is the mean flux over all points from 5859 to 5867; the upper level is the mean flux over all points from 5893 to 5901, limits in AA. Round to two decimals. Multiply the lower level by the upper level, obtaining 5.74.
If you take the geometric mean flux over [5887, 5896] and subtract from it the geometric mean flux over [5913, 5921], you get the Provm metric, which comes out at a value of -0.437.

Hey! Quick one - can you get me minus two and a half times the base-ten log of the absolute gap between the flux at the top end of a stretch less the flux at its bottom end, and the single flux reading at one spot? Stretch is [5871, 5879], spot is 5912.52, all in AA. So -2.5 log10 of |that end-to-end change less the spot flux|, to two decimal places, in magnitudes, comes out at -0.95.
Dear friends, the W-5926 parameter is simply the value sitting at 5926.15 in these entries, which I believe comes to 2.7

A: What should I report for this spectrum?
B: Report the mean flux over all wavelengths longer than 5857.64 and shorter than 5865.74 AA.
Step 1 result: 2.49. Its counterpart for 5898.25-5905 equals 2.50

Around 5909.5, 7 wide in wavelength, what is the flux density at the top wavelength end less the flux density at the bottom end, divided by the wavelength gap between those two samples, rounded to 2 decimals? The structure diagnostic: 0.05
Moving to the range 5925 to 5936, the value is -0.02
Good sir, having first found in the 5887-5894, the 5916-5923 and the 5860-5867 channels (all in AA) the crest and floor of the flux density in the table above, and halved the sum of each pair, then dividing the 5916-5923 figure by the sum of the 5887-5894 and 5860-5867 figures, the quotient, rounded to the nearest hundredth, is 0.54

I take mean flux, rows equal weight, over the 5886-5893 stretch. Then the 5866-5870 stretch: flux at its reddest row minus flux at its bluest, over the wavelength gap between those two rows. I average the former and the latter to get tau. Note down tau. 1.01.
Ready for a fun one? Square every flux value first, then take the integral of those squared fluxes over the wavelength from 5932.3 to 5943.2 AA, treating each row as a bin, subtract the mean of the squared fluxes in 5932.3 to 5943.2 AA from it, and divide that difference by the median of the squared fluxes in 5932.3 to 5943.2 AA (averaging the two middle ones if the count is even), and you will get 10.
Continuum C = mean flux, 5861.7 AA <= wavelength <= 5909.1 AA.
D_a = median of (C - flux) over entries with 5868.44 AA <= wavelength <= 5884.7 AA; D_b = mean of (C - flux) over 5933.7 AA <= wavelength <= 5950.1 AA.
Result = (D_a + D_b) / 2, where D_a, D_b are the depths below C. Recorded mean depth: -0.12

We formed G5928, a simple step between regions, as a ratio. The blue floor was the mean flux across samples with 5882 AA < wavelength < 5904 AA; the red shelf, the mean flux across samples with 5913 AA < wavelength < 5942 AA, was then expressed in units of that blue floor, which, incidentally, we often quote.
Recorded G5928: 1.09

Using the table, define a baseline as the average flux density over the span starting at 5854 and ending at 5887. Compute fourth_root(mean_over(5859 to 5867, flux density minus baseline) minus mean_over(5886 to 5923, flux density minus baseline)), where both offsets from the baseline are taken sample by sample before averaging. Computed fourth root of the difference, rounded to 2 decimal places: 0.65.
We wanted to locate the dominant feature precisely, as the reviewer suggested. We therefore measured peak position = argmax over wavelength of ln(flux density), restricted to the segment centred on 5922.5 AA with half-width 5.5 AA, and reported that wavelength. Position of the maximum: 5924.79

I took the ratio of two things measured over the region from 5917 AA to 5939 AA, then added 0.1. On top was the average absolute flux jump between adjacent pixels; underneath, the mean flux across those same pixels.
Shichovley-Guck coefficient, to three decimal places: 0.139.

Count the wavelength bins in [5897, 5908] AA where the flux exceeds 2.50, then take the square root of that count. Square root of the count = 1.73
